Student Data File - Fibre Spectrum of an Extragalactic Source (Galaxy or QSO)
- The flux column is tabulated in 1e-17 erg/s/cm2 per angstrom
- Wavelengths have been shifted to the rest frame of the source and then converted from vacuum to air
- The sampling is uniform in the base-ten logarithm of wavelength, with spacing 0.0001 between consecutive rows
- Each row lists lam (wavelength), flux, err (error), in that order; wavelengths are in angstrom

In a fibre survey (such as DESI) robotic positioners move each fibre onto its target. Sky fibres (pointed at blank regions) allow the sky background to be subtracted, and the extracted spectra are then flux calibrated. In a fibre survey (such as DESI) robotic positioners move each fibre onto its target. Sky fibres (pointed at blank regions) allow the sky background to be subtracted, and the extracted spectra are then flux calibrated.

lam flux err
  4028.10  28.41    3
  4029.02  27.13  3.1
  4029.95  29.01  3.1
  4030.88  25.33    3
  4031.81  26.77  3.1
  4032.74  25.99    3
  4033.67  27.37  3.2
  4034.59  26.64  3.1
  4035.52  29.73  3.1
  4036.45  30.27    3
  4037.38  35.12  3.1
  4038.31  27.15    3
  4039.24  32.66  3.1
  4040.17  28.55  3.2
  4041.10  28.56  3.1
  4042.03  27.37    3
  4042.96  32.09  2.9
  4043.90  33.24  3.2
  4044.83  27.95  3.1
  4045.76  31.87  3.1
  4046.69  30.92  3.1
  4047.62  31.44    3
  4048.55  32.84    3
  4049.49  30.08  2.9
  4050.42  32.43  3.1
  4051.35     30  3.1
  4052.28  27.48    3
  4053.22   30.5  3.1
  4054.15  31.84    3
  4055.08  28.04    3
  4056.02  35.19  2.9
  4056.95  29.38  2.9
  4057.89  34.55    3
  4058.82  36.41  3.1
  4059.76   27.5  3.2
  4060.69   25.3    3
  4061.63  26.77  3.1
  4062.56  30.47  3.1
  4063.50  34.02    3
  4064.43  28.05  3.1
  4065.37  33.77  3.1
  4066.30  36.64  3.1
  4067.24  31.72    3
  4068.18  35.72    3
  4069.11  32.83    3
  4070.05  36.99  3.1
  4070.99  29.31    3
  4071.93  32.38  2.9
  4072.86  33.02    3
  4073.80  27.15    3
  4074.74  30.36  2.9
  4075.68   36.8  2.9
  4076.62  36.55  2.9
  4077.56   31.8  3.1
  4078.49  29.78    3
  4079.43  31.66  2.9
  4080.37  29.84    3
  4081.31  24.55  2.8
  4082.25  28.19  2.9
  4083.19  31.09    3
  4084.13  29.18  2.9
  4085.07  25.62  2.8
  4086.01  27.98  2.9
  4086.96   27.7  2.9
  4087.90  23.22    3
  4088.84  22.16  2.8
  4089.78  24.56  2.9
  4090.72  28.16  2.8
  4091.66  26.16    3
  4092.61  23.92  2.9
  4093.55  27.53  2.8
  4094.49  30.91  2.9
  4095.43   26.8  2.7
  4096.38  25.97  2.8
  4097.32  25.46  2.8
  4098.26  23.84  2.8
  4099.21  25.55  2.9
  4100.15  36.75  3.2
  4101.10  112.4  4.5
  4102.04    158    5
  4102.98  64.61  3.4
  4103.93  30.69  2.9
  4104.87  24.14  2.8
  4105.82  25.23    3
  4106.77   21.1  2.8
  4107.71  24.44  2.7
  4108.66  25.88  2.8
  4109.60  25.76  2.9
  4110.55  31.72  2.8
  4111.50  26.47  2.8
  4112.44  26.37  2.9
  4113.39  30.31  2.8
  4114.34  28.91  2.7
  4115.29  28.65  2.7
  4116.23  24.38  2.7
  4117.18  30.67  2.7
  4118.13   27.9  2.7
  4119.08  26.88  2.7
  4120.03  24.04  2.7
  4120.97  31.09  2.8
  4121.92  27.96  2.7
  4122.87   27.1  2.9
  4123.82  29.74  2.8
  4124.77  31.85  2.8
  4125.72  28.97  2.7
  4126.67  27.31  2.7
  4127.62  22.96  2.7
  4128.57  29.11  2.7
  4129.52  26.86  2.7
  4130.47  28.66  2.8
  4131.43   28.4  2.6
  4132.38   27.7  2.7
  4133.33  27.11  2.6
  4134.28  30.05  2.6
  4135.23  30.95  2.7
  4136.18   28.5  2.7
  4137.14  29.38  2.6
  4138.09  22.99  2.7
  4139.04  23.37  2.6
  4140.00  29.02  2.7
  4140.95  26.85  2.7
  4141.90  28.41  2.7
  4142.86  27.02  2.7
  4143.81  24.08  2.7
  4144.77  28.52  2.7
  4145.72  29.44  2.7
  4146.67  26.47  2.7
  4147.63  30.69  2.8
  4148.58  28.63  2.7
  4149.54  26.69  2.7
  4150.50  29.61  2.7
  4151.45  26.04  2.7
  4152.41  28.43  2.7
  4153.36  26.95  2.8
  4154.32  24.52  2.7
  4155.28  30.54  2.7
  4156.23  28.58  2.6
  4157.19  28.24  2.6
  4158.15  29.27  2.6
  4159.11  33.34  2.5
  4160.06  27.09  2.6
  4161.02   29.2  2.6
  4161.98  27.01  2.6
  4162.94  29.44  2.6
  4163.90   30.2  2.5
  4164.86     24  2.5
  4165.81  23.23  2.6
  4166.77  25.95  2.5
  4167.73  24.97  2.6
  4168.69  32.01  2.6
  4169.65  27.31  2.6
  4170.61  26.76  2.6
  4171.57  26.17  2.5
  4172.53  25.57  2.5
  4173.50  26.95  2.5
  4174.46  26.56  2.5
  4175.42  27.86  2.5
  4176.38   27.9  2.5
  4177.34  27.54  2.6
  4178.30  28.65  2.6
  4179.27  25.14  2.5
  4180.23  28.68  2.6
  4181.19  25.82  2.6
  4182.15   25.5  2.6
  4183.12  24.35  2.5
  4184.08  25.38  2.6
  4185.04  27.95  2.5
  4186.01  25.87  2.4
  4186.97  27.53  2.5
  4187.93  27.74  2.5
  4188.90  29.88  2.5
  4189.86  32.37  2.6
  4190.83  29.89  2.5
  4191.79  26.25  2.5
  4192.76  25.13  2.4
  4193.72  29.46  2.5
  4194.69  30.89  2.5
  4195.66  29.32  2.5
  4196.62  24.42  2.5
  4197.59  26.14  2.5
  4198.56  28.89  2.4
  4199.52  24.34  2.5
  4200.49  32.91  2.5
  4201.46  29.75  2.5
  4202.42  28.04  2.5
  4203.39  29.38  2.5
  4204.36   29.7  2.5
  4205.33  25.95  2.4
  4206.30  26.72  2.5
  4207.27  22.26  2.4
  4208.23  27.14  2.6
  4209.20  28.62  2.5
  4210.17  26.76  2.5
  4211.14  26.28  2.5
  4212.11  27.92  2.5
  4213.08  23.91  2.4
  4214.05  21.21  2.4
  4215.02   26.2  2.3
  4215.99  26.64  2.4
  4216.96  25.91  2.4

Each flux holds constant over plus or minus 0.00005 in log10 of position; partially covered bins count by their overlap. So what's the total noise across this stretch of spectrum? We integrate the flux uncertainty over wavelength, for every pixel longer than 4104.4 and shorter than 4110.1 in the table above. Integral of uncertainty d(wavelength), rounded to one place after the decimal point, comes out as 16.1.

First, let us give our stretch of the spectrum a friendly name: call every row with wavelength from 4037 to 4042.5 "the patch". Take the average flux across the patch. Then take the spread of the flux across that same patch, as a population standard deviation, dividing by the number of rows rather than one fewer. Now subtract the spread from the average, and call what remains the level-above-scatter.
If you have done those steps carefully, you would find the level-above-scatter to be 26.9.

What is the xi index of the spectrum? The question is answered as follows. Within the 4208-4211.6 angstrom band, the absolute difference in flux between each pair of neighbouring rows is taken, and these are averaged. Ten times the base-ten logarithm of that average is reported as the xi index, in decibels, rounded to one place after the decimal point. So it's 1.0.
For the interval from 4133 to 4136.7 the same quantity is 3.2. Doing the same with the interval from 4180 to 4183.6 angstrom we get 1.6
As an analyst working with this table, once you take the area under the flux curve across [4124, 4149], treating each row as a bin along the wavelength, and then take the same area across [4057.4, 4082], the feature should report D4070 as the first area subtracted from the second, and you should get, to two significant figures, 83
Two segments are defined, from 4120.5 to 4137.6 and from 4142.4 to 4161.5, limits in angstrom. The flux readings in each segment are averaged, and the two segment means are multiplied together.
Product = 804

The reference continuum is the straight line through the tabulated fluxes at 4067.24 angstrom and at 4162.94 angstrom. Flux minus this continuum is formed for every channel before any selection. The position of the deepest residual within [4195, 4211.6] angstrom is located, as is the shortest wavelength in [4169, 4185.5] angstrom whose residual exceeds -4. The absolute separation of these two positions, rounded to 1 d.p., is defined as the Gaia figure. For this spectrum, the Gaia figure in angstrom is 37.6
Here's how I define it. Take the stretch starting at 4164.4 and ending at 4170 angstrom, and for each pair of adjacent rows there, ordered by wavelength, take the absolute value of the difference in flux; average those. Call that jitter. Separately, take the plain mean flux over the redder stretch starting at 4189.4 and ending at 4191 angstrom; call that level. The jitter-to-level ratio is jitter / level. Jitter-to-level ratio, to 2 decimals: 0.10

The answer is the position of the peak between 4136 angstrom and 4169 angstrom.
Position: 4159.11 angstrom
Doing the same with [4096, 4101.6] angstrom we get 4101.10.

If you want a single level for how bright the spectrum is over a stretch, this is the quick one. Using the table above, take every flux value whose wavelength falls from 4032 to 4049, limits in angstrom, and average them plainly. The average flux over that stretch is 30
